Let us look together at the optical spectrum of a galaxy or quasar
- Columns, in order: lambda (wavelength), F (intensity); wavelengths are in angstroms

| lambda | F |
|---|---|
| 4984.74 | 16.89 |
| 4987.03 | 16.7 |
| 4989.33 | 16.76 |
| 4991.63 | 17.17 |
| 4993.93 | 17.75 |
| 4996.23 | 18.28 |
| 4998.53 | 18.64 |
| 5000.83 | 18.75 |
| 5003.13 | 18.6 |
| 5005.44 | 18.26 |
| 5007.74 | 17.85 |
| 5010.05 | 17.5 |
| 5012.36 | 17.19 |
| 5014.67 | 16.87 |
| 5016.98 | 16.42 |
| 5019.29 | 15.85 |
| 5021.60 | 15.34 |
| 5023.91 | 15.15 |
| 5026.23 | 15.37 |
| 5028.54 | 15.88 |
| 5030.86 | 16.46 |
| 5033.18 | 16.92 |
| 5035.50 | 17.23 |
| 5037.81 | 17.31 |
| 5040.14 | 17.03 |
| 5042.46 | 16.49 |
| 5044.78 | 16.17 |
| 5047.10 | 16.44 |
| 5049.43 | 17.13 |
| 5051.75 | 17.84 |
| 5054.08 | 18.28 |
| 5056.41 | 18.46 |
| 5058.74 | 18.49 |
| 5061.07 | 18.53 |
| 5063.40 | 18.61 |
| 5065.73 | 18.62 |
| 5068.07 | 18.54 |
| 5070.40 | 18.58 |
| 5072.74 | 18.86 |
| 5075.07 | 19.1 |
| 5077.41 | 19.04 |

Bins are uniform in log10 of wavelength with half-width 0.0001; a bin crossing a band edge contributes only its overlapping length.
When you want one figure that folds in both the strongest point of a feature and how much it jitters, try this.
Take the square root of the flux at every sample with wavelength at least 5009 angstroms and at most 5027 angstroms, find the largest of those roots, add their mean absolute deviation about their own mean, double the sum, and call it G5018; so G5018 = 8.56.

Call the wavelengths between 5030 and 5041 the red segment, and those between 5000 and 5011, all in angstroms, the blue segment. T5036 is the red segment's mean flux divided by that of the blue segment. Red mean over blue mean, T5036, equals 0.93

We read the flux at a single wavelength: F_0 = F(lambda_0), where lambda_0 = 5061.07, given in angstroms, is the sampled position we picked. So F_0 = 18.53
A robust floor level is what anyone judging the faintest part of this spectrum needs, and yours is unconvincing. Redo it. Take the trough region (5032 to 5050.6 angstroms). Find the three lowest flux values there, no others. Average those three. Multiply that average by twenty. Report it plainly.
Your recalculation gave 327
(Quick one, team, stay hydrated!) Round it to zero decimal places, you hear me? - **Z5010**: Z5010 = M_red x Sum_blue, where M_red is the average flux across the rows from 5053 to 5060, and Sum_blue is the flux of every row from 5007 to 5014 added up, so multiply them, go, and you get 967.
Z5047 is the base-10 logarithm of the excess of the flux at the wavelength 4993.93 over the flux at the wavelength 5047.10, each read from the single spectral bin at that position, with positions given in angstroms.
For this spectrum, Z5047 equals 0.1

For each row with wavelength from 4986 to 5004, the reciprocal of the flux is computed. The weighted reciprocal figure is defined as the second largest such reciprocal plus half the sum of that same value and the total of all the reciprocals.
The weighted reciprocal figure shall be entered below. 0.314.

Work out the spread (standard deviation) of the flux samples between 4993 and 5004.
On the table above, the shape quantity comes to 0.4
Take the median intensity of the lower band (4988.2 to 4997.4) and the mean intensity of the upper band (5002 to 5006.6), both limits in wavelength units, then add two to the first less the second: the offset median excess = 1.03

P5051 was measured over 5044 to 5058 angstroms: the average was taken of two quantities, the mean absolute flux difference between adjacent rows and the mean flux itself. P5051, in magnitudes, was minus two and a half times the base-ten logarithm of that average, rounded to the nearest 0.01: -2.38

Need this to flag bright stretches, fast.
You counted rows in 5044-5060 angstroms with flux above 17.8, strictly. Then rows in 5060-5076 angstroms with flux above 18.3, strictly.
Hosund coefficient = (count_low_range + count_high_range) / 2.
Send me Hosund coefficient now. 5.5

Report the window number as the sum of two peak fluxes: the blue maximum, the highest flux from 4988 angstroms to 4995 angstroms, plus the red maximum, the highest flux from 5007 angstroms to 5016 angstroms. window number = 35.6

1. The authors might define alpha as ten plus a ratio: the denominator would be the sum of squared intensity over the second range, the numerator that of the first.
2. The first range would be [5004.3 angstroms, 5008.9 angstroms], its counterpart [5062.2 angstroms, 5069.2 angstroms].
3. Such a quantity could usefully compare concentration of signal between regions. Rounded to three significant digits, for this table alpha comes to 10.6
